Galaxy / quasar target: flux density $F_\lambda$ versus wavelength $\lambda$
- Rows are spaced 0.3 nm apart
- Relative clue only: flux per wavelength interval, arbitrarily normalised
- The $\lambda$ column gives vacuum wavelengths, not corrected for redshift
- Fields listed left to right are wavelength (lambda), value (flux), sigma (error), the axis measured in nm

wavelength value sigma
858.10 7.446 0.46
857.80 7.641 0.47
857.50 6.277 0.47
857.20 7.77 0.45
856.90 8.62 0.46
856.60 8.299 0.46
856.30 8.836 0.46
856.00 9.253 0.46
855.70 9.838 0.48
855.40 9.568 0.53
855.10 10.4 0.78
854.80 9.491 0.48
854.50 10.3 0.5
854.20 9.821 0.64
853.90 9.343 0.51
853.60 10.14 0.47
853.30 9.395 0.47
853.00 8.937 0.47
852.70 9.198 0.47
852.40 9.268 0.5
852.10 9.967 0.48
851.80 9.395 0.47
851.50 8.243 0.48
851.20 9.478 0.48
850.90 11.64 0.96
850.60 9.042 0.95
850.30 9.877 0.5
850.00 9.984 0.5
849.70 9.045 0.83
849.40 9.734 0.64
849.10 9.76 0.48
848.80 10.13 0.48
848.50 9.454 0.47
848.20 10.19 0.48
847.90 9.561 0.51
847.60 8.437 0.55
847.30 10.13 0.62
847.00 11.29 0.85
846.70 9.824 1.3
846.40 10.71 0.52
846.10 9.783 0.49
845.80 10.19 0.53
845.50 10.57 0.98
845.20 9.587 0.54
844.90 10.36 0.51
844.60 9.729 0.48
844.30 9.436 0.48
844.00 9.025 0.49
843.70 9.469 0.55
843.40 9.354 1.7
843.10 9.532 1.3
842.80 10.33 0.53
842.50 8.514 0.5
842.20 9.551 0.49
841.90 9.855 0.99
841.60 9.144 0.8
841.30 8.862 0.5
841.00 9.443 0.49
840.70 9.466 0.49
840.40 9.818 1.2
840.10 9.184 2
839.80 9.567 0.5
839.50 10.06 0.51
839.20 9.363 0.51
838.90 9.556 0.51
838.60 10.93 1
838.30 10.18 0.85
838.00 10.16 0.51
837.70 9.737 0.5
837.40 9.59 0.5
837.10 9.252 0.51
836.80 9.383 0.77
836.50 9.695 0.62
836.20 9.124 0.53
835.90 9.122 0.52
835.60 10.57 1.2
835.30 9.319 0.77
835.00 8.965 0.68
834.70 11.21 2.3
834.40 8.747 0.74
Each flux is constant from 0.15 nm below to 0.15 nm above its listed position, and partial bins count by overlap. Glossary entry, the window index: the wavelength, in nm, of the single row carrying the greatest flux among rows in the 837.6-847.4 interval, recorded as 847.00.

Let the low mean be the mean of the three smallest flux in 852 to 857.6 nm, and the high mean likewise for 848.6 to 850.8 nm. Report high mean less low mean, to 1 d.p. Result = 1.8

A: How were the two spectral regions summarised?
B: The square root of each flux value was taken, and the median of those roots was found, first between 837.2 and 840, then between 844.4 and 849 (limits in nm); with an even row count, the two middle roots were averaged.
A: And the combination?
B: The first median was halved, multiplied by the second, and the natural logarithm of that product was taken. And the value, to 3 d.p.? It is 1.603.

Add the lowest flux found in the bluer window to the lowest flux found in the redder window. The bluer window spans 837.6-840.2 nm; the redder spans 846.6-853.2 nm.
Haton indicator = 17.43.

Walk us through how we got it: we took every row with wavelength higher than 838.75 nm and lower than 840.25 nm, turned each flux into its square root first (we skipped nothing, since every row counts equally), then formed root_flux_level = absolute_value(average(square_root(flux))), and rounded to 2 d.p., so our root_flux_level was 3.09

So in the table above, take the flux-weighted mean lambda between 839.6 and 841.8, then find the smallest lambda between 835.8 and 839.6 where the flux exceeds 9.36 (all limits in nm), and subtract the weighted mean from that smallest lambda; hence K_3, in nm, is -4.19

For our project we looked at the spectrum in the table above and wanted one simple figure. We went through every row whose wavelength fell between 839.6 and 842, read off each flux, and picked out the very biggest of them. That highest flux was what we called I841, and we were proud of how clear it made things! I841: 9.855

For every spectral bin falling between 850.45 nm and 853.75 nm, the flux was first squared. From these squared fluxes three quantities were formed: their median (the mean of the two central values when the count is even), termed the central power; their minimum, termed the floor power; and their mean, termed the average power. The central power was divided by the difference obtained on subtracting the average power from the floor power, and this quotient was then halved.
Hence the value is -1.9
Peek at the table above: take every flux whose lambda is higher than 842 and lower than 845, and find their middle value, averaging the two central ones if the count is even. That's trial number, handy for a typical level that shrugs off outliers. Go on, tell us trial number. 9.50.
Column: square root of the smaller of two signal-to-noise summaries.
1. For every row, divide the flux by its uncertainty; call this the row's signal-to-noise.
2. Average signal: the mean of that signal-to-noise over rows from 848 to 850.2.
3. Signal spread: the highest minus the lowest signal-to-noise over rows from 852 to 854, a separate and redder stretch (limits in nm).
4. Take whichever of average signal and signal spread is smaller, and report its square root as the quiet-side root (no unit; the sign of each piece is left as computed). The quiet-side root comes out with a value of 1.8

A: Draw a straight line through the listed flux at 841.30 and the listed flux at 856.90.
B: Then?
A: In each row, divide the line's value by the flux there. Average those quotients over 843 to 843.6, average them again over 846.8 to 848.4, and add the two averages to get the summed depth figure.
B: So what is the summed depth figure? 1.83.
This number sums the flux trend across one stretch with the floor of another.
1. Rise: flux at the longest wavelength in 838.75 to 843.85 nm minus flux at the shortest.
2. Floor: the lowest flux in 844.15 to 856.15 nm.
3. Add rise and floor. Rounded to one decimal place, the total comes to 8.2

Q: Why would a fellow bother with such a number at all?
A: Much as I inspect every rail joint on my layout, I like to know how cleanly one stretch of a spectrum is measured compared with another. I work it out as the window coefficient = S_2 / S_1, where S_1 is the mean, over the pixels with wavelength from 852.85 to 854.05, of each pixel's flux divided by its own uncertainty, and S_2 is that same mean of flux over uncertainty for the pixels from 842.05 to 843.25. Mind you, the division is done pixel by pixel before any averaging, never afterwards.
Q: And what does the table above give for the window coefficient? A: 0.80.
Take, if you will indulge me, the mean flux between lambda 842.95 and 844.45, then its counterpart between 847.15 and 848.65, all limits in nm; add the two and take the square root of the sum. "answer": 4.35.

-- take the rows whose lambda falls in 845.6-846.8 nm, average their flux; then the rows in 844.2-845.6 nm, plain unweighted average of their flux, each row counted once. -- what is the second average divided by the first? 0.98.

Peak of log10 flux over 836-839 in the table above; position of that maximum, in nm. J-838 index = 838.60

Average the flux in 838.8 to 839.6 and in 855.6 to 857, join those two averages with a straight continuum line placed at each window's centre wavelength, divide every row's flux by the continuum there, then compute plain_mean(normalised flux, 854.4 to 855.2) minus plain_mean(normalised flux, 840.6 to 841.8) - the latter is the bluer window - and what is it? 0.15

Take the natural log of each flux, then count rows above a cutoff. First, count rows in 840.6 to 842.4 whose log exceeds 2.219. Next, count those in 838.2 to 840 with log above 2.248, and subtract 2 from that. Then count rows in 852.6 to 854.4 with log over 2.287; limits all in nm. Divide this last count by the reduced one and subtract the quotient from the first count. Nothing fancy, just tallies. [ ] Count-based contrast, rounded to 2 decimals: 3.67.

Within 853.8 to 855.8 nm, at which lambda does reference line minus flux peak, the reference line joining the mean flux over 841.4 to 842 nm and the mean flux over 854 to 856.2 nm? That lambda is 853.90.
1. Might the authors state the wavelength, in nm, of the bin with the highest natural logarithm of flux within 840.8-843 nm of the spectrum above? 842.80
